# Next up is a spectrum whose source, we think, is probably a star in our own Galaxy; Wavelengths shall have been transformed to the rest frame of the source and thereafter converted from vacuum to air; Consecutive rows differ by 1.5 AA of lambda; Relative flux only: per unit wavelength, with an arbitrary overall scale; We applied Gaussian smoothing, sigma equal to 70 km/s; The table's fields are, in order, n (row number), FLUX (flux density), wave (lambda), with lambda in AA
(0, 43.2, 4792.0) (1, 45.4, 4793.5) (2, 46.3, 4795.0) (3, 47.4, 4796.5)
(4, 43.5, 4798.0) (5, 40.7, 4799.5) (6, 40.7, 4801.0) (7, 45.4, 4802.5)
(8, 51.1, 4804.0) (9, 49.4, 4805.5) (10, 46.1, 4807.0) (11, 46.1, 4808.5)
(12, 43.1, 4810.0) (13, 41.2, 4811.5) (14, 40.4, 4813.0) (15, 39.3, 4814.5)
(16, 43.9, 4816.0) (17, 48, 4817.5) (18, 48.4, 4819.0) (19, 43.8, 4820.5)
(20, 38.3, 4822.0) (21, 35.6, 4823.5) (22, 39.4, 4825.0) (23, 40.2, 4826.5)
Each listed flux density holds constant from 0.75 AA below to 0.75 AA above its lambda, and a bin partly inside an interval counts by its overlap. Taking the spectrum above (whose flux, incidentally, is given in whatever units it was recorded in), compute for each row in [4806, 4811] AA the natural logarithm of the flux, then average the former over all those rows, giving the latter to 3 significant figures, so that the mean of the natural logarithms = 3.81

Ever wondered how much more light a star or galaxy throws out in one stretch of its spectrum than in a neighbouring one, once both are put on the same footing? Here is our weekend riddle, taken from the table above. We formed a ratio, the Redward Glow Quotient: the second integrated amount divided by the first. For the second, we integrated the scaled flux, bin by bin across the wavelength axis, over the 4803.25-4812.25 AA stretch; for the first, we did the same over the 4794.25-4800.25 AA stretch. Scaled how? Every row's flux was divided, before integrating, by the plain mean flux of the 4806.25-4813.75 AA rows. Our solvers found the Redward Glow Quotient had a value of 1.56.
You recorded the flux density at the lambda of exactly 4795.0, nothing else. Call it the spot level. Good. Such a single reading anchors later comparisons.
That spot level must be 46.3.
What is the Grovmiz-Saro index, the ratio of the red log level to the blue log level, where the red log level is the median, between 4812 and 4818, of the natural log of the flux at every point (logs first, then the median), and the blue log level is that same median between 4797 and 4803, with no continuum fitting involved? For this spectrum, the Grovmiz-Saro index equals 1.000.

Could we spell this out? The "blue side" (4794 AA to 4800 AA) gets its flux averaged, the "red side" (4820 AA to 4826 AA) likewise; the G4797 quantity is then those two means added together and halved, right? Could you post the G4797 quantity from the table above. 41.9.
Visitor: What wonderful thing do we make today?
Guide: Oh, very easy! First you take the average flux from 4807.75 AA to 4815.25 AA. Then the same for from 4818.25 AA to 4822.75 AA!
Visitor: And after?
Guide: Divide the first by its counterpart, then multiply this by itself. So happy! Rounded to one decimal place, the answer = 0.9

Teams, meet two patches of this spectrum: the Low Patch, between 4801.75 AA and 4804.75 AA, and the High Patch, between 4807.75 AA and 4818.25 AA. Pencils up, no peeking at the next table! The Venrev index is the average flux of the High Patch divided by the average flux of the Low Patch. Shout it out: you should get 0.89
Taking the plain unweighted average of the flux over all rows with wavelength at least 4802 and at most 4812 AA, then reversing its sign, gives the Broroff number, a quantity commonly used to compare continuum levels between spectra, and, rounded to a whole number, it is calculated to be -46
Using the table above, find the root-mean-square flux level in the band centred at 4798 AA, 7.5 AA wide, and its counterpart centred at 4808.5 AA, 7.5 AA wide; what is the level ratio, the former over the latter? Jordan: 0.97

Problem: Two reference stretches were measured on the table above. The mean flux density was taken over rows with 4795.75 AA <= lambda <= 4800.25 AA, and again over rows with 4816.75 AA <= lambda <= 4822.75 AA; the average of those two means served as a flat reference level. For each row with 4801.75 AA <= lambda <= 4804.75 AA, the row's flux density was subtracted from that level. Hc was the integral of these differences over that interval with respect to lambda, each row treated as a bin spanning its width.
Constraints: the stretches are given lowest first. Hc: -12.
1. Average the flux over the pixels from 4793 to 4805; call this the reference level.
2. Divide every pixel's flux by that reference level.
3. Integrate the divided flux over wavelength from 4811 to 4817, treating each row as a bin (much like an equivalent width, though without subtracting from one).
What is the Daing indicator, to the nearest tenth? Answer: 5.5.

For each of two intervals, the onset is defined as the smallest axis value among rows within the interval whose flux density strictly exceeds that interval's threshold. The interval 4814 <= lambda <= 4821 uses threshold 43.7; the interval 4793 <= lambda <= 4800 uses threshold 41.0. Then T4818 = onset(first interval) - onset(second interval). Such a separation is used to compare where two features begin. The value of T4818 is 22.5 AA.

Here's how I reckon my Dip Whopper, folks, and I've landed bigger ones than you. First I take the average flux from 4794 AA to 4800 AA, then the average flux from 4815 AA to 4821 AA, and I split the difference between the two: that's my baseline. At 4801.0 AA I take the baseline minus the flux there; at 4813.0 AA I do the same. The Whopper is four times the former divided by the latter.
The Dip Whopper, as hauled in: 3.8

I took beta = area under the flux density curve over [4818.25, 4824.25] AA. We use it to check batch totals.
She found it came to 249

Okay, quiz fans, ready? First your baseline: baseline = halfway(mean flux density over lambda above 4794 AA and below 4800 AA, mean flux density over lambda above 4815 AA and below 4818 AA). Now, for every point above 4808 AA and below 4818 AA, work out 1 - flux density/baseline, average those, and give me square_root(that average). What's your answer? 0.21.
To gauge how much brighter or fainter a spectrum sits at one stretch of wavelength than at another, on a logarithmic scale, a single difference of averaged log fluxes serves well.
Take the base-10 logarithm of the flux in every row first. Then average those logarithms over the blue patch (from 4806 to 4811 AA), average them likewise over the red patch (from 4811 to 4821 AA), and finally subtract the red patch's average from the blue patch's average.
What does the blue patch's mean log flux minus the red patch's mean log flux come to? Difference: 0.016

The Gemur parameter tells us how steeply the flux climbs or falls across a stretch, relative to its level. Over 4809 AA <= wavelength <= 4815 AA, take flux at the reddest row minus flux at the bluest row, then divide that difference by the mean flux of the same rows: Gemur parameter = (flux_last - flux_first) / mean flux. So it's -0.09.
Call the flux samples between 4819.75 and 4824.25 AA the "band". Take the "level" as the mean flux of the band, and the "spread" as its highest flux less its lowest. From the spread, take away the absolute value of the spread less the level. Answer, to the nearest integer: -23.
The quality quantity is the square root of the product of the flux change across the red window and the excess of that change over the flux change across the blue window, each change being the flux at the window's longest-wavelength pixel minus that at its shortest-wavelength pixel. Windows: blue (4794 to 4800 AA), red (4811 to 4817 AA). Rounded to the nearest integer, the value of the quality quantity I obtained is 5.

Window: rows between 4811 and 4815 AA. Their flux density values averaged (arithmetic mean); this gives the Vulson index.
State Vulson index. 40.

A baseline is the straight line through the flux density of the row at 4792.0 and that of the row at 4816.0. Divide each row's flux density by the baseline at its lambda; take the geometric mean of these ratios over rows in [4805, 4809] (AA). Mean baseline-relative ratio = 1.08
